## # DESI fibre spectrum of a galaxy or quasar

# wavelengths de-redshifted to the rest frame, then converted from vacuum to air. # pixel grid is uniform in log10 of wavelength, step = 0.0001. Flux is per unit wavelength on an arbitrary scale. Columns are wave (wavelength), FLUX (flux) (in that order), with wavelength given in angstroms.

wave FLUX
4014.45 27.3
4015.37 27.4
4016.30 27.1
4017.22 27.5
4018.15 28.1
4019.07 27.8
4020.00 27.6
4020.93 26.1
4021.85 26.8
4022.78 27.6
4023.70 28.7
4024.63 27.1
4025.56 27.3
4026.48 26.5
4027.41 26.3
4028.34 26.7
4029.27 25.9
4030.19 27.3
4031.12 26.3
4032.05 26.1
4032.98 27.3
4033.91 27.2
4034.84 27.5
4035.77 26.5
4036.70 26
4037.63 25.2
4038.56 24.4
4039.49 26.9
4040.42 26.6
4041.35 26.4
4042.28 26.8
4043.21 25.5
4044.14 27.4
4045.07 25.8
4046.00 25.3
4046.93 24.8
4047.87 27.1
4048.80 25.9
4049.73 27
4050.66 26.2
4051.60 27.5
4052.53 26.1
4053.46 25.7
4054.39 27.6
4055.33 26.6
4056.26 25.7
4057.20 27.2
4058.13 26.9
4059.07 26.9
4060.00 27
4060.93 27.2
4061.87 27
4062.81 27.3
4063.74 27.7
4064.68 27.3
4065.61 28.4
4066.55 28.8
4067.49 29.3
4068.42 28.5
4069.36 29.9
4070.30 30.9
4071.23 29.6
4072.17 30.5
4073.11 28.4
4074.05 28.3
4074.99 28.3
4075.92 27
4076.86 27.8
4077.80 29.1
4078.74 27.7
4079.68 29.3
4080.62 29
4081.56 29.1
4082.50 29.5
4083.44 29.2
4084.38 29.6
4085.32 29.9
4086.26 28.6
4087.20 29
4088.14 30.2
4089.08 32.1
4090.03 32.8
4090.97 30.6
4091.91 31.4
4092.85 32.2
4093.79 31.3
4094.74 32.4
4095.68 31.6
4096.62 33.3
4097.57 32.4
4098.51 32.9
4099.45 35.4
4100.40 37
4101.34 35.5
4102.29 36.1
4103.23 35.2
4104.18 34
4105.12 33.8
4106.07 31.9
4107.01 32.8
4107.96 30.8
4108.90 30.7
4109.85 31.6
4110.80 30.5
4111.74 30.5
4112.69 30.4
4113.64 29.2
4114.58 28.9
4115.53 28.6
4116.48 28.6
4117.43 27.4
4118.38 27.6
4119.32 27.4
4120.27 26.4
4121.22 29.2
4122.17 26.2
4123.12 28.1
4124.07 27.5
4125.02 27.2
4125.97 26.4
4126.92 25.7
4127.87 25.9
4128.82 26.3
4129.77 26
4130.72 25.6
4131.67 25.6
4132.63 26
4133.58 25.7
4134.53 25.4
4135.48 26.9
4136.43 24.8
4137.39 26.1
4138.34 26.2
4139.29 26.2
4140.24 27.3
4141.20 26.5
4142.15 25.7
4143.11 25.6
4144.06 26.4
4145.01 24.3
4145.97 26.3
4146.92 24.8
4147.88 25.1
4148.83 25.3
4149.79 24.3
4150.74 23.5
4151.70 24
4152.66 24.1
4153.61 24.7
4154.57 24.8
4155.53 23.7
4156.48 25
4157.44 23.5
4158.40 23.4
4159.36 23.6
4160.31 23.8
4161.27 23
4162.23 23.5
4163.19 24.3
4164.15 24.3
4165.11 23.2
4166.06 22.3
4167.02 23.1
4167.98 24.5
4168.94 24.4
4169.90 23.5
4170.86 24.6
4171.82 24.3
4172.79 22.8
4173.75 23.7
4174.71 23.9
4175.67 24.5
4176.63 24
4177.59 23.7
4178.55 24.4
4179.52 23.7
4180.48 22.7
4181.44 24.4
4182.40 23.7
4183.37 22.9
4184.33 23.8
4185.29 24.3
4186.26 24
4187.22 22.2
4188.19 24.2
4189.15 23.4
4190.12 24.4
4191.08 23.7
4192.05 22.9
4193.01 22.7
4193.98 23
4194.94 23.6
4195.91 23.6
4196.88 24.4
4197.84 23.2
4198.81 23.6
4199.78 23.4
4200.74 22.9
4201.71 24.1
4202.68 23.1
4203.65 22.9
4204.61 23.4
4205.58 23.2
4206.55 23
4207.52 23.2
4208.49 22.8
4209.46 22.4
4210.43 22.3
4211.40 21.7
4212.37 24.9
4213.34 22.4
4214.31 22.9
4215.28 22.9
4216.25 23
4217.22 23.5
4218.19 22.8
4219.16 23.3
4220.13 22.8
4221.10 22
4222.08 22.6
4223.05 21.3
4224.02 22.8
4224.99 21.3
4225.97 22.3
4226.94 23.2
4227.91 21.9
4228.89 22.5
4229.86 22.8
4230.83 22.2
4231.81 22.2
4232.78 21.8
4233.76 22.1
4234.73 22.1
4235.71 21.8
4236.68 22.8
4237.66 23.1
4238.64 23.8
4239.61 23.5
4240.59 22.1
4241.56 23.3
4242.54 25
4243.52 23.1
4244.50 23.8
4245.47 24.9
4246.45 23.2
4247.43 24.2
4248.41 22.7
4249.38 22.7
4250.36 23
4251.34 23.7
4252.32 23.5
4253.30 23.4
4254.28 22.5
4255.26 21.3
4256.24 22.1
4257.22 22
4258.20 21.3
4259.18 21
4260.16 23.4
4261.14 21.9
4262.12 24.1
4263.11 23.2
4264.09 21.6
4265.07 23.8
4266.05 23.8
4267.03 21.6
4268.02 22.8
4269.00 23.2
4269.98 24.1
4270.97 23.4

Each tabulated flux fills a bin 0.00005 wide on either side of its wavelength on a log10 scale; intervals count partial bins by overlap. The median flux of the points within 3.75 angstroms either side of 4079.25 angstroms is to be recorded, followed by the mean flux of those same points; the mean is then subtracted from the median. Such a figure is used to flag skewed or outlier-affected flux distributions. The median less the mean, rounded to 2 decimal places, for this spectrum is 0.49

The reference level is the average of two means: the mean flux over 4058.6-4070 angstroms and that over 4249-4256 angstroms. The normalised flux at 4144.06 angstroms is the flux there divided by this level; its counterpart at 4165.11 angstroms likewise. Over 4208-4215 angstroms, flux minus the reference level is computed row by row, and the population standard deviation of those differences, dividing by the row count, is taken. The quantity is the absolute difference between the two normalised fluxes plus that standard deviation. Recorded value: 1.1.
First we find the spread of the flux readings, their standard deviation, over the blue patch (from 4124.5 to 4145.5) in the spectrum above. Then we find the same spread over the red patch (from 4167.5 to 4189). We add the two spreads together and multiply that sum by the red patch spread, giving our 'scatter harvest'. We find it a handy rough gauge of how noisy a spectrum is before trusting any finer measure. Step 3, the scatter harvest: 0.9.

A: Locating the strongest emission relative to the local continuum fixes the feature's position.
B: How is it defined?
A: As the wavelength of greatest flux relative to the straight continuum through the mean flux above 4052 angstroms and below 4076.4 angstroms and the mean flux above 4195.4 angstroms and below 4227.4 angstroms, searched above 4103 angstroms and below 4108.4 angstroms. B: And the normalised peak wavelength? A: 4103.23 angstroms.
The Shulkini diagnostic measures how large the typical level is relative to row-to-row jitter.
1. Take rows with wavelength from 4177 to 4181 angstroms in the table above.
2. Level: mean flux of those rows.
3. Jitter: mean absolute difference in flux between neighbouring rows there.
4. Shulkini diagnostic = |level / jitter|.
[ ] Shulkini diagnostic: 30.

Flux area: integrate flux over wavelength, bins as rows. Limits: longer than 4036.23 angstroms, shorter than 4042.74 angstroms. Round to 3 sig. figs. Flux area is 170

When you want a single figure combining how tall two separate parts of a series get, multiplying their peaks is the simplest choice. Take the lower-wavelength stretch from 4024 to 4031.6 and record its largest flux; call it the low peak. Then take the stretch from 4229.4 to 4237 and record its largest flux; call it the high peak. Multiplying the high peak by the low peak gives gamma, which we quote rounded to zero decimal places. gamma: 622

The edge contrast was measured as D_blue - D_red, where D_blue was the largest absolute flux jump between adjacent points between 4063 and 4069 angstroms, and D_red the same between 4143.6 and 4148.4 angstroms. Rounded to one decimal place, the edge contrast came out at -1.0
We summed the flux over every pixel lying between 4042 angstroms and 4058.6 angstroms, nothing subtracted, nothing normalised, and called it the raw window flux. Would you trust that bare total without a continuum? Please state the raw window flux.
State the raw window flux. 475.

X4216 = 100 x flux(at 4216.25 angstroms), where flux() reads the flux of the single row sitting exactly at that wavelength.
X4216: 2300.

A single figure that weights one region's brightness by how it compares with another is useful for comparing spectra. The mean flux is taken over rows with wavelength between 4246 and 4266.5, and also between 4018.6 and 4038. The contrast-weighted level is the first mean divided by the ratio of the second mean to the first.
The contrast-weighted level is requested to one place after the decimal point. 19.3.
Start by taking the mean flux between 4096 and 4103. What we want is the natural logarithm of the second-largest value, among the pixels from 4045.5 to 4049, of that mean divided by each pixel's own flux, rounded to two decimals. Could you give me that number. 0.31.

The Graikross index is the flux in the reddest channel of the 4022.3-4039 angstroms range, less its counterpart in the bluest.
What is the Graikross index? -3.2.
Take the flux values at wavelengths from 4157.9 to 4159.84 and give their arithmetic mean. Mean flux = 23.5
